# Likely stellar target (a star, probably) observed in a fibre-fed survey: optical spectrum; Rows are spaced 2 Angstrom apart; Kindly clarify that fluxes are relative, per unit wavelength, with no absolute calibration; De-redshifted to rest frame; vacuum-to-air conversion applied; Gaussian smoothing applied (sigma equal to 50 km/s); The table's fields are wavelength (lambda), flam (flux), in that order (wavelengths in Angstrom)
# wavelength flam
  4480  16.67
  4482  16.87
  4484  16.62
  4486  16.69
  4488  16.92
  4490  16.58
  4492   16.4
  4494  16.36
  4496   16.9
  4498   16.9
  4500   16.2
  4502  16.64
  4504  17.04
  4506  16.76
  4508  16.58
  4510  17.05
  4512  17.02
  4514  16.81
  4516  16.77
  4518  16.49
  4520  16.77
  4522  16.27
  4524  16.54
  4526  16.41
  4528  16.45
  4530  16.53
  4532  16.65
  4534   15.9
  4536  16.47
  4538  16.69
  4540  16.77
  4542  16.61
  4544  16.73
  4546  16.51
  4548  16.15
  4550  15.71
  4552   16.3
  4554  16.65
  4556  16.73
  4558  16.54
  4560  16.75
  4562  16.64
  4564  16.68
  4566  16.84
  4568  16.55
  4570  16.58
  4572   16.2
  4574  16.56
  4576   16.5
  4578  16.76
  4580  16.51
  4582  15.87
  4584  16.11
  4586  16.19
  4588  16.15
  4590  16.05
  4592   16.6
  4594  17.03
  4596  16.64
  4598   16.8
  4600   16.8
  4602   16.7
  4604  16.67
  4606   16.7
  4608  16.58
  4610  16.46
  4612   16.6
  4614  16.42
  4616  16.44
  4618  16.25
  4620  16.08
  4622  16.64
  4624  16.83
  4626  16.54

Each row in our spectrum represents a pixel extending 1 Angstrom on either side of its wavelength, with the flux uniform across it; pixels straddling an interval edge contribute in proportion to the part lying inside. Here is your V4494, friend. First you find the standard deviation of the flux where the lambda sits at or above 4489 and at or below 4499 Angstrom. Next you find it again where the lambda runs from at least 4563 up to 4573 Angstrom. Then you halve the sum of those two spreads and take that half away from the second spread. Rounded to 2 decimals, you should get -0.01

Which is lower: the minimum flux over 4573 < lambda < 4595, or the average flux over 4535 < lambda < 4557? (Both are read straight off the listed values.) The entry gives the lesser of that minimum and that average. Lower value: 15.9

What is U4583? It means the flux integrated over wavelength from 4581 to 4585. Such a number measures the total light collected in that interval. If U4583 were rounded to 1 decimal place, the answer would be 64.0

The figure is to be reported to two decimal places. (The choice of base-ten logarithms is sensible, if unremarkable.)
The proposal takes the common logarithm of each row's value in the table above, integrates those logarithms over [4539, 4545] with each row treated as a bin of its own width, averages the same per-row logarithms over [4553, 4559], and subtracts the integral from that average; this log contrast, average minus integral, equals -6.12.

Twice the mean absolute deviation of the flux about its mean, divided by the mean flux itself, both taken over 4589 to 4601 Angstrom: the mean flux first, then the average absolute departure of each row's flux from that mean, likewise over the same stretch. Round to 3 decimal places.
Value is 0.027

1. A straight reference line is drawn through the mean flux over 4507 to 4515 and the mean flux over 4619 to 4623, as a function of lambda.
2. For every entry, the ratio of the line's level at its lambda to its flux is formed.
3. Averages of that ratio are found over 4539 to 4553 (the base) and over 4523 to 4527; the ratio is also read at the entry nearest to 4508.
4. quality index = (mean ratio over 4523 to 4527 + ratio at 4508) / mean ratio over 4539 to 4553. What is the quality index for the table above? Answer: 2.00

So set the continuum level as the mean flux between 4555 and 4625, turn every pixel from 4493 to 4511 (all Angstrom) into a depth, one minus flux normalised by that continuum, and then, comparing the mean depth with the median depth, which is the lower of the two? -0.014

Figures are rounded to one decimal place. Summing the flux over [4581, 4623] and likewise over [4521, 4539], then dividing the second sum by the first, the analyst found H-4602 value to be 0.4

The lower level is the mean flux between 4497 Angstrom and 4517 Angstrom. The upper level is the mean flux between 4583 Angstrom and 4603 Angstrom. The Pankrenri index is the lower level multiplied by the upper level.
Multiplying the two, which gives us 277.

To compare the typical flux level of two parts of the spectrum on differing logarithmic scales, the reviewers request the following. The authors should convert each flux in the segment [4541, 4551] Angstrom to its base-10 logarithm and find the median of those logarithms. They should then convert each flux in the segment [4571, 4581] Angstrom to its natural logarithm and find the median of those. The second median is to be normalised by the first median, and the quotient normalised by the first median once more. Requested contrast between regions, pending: 1.891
